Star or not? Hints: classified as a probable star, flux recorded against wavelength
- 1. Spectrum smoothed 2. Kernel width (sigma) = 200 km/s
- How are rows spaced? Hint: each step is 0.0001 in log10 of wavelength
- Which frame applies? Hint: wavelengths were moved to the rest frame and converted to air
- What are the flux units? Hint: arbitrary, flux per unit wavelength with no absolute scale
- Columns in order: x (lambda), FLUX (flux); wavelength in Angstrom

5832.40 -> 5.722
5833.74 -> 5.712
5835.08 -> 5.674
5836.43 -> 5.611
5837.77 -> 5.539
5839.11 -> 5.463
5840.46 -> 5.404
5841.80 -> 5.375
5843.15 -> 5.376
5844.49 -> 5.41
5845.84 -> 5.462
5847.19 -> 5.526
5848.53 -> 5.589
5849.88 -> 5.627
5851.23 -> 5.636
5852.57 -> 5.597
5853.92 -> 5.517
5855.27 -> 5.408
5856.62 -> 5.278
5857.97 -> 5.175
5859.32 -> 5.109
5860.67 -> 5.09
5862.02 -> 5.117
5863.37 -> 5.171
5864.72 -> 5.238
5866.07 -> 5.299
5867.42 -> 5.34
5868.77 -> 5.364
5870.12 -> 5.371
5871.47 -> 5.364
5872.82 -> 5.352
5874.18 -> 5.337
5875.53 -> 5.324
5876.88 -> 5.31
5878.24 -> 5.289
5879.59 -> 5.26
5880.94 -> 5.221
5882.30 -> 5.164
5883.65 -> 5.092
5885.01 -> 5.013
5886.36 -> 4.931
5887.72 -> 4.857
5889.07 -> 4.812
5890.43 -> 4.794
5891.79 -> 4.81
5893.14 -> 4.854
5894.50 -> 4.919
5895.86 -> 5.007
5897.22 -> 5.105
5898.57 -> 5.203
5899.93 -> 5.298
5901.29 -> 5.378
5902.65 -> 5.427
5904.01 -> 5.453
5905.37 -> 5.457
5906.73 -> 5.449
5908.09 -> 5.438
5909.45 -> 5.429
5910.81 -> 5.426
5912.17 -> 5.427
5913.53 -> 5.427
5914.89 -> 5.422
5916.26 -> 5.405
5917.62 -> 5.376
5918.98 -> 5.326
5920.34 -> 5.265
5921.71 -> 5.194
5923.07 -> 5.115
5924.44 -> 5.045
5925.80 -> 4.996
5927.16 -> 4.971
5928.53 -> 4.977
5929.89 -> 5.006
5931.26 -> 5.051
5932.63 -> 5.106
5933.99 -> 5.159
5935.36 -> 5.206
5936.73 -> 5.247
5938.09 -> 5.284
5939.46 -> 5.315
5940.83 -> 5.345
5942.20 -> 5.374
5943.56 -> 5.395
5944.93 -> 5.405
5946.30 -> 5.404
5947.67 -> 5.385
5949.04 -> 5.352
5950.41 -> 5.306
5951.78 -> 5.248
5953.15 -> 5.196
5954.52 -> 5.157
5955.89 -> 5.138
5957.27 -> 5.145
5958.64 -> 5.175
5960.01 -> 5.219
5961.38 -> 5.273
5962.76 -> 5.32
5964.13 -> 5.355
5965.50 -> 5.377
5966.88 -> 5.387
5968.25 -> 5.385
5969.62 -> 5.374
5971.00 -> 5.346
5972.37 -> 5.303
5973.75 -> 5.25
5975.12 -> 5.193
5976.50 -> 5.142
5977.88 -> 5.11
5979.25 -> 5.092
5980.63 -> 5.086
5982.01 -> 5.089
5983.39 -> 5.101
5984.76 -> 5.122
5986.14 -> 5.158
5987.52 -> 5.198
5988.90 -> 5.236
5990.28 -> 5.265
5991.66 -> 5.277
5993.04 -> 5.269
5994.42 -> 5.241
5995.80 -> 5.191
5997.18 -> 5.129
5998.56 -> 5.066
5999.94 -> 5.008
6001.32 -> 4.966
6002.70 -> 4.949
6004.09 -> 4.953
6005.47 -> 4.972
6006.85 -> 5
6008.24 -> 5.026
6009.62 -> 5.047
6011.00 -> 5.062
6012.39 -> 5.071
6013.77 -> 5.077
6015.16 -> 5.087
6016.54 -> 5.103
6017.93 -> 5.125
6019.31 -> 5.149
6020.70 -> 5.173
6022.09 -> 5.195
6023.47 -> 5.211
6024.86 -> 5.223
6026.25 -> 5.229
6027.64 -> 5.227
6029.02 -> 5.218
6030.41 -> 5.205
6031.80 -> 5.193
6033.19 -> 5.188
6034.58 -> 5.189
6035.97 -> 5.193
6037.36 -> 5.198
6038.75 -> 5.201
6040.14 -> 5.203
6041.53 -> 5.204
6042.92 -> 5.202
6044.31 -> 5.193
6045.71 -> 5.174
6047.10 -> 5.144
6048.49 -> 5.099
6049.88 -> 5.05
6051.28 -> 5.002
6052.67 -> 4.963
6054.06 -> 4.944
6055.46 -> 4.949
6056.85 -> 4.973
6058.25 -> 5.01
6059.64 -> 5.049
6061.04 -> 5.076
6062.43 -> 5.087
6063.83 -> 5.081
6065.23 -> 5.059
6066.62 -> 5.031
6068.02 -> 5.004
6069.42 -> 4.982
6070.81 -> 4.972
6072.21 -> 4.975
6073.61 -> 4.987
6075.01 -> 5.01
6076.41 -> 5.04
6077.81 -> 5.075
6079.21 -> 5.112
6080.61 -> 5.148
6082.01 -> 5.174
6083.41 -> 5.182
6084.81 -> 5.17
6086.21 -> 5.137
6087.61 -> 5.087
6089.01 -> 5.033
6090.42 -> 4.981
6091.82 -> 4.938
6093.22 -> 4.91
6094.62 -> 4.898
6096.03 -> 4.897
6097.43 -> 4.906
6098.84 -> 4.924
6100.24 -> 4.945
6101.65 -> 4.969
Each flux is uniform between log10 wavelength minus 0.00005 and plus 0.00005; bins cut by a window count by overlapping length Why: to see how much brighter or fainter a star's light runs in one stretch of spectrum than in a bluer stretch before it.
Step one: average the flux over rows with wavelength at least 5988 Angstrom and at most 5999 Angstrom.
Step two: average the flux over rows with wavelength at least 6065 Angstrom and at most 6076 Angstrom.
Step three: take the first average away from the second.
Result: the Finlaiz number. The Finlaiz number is -0.21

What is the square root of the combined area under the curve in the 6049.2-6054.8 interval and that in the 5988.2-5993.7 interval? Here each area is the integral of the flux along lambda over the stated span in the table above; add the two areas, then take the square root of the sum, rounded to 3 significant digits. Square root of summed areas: 7.54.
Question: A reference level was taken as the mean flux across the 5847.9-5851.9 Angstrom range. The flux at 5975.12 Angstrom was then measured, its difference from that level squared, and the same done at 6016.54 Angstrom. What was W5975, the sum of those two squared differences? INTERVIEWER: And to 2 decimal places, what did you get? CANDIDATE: 0.44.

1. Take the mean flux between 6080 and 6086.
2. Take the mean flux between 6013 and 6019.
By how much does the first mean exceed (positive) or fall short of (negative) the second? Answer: 0.1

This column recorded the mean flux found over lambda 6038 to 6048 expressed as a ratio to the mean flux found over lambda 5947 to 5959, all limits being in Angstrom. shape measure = 0.99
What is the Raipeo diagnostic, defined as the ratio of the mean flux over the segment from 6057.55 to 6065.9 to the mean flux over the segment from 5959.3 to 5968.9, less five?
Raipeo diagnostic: -4.05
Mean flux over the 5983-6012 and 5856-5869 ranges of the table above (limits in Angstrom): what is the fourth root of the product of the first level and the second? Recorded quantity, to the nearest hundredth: 2.27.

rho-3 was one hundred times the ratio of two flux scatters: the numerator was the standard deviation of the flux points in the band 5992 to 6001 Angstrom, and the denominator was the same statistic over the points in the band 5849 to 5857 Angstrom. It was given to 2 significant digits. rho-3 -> 71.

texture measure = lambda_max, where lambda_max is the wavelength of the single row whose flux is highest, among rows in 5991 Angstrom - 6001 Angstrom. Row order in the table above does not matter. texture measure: 5991.66 Angstrom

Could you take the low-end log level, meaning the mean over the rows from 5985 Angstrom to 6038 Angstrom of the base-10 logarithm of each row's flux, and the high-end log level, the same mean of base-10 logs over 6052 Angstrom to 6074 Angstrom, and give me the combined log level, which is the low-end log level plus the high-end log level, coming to 1.410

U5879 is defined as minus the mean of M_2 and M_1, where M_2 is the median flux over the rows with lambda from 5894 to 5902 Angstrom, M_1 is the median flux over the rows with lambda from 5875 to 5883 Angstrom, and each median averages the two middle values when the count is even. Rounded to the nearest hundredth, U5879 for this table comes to -5.21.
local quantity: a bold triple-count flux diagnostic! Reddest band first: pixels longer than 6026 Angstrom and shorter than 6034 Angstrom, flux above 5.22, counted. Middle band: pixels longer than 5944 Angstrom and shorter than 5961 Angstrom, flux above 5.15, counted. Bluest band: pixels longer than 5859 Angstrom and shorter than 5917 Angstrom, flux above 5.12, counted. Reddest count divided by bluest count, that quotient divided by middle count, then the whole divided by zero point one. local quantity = 0.07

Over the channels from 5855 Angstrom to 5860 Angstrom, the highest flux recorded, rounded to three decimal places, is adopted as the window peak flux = 5.408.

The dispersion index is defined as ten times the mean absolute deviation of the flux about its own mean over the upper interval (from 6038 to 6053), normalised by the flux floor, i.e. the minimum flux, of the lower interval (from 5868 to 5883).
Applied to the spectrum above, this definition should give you 0.14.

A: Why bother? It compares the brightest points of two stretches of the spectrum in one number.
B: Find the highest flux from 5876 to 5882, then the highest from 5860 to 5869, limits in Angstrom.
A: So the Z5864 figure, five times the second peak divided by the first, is 5.05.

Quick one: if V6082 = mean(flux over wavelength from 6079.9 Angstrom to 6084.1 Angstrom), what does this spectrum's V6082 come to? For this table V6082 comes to 5.2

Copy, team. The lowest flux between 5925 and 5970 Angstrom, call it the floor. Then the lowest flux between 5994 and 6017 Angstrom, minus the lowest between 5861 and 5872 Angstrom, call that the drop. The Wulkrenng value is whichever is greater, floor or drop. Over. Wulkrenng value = 4.97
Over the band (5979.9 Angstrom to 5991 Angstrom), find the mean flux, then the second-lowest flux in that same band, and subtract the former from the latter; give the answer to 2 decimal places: -0.07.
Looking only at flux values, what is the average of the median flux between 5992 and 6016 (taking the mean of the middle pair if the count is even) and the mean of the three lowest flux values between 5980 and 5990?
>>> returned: 5.08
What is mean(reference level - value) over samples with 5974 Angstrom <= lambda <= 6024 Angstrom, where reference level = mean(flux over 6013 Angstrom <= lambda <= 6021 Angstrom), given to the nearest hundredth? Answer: 0.00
